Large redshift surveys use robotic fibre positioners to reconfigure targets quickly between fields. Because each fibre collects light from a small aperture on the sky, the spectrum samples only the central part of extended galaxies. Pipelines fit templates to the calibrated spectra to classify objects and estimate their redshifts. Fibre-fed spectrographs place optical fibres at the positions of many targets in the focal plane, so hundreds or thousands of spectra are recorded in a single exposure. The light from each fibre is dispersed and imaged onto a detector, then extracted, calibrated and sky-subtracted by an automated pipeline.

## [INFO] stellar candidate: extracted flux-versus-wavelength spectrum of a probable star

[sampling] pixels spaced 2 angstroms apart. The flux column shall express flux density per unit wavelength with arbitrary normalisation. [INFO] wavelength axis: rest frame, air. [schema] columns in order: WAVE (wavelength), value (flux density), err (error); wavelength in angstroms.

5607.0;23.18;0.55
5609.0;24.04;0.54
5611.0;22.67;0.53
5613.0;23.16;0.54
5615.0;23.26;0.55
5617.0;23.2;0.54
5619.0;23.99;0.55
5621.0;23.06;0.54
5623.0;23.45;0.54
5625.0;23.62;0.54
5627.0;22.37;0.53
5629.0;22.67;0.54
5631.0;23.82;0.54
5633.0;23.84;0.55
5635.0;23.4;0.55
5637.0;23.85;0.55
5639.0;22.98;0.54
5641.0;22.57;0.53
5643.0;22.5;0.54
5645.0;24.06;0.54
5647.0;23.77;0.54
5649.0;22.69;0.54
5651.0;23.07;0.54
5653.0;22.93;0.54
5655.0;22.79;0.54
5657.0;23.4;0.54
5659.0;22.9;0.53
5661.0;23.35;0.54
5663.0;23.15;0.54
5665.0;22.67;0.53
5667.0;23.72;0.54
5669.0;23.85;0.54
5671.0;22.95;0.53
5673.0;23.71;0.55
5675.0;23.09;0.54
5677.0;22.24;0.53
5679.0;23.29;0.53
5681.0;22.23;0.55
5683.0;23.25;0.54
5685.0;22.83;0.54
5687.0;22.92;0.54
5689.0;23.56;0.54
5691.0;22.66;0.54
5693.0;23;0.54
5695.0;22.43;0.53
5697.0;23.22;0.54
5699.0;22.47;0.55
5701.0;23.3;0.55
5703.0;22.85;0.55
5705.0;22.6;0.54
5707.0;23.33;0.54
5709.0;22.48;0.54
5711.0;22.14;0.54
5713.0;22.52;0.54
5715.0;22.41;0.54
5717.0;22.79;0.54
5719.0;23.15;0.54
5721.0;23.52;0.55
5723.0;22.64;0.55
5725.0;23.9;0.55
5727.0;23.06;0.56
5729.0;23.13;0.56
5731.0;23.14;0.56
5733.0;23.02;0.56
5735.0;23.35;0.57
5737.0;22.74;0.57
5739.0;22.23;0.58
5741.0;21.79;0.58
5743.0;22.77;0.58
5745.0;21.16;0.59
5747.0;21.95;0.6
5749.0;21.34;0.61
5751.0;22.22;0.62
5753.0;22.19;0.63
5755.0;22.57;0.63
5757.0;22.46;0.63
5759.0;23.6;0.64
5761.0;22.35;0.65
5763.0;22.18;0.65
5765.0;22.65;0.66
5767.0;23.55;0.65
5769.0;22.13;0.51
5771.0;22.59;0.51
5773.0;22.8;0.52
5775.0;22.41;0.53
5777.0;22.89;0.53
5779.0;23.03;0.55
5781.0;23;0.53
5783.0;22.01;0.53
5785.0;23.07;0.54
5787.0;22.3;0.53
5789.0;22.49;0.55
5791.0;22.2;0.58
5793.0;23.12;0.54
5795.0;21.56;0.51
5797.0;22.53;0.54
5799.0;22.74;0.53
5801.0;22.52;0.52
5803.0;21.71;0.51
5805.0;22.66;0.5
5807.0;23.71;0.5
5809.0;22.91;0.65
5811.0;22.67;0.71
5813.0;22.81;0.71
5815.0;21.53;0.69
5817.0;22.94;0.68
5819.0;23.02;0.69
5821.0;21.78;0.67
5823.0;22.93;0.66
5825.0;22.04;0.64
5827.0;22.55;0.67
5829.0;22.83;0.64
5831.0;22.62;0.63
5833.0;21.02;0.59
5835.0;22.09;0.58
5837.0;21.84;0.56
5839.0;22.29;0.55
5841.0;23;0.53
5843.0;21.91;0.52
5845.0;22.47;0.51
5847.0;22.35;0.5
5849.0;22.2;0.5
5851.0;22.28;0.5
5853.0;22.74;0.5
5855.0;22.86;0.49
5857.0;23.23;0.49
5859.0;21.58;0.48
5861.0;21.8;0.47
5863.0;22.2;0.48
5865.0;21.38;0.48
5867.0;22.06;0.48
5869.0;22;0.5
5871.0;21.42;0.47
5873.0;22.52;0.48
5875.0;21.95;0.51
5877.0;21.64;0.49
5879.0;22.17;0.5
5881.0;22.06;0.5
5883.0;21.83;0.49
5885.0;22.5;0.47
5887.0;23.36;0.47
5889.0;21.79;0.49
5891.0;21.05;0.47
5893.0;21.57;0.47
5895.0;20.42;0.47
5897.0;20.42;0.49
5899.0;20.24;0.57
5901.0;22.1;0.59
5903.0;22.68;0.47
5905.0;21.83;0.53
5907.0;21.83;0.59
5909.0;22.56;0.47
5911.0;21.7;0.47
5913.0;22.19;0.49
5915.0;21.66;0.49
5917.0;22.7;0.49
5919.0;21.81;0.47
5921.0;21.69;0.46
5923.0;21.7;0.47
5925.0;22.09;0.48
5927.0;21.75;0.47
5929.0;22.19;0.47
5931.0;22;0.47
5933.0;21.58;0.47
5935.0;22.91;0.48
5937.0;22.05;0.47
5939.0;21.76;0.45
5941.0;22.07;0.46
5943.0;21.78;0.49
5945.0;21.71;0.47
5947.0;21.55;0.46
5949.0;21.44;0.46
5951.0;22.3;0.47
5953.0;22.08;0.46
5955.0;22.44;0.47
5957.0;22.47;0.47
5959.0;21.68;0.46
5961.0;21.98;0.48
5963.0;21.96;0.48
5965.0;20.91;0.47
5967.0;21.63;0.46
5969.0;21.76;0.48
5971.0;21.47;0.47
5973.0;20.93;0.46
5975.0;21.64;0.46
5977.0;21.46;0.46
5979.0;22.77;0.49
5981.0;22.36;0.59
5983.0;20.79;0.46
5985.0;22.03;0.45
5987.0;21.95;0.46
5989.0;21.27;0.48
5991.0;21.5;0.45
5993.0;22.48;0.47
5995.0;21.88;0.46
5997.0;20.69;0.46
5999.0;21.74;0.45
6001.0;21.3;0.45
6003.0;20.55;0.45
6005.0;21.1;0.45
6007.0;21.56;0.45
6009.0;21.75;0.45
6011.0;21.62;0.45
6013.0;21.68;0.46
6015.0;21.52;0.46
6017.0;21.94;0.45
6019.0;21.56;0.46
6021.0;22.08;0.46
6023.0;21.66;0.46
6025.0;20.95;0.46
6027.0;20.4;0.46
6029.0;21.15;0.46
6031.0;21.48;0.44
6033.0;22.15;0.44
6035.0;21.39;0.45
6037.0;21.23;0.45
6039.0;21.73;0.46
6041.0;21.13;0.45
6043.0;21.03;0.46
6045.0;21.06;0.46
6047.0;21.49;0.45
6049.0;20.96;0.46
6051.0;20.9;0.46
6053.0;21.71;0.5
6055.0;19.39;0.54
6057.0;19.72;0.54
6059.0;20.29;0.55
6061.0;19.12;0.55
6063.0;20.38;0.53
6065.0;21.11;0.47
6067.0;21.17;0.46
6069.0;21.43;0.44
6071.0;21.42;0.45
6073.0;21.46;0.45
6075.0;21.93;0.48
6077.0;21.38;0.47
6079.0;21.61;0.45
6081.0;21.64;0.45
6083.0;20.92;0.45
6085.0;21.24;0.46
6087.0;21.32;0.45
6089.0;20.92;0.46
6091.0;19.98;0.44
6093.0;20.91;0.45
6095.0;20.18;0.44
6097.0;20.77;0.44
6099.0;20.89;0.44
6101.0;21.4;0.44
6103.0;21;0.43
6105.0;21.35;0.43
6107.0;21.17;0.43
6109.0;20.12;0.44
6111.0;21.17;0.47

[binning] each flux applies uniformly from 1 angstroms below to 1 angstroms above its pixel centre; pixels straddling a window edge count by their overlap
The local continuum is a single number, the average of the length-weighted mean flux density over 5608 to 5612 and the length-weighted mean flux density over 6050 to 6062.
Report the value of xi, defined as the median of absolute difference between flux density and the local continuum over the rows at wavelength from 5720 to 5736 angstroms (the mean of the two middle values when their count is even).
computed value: 1.36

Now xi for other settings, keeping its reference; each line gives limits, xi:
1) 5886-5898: 1.04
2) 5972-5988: 0.45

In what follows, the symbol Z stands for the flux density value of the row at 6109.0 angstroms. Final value 20.12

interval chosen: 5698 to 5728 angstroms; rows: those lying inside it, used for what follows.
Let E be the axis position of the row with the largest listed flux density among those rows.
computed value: 5725.0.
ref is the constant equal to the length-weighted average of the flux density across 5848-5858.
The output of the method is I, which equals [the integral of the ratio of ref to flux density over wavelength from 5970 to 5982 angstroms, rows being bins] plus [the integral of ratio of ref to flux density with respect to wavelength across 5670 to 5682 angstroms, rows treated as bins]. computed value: 24.4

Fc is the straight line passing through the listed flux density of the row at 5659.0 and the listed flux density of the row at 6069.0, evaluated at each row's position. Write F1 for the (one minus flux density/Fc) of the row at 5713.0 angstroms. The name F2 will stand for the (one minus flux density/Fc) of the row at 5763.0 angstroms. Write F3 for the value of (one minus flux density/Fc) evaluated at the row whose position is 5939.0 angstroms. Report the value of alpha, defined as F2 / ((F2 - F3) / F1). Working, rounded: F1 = 0.008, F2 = 0.015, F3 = 0.006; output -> 0.014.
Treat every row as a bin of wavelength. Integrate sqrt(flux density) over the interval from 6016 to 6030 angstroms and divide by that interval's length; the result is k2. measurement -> 4.62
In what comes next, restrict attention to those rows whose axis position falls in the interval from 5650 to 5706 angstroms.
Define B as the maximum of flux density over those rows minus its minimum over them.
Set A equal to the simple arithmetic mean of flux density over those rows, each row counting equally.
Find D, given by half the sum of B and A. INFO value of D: 12.3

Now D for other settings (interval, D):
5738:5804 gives 12.4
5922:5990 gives 12.0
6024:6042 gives 11.5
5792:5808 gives 12.4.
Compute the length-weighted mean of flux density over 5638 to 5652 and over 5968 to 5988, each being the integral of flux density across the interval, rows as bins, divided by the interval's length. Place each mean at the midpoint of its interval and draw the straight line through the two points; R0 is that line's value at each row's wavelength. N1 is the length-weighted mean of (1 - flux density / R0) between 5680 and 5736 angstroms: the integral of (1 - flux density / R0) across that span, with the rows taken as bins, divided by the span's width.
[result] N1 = -0.0041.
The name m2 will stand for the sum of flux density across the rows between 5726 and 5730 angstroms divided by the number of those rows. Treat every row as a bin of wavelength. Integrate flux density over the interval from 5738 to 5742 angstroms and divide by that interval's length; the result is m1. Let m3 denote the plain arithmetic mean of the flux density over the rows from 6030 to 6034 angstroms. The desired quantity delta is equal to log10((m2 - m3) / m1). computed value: -1.24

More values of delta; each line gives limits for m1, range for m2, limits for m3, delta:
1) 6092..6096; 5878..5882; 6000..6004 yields -1.24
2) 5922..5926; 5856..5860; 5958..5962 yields -1.58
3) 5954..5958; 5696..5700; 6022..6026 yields -1.16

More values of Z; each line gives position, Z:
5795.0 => 21.56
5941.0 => 22.07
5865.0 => 21.38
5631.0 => 23.82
